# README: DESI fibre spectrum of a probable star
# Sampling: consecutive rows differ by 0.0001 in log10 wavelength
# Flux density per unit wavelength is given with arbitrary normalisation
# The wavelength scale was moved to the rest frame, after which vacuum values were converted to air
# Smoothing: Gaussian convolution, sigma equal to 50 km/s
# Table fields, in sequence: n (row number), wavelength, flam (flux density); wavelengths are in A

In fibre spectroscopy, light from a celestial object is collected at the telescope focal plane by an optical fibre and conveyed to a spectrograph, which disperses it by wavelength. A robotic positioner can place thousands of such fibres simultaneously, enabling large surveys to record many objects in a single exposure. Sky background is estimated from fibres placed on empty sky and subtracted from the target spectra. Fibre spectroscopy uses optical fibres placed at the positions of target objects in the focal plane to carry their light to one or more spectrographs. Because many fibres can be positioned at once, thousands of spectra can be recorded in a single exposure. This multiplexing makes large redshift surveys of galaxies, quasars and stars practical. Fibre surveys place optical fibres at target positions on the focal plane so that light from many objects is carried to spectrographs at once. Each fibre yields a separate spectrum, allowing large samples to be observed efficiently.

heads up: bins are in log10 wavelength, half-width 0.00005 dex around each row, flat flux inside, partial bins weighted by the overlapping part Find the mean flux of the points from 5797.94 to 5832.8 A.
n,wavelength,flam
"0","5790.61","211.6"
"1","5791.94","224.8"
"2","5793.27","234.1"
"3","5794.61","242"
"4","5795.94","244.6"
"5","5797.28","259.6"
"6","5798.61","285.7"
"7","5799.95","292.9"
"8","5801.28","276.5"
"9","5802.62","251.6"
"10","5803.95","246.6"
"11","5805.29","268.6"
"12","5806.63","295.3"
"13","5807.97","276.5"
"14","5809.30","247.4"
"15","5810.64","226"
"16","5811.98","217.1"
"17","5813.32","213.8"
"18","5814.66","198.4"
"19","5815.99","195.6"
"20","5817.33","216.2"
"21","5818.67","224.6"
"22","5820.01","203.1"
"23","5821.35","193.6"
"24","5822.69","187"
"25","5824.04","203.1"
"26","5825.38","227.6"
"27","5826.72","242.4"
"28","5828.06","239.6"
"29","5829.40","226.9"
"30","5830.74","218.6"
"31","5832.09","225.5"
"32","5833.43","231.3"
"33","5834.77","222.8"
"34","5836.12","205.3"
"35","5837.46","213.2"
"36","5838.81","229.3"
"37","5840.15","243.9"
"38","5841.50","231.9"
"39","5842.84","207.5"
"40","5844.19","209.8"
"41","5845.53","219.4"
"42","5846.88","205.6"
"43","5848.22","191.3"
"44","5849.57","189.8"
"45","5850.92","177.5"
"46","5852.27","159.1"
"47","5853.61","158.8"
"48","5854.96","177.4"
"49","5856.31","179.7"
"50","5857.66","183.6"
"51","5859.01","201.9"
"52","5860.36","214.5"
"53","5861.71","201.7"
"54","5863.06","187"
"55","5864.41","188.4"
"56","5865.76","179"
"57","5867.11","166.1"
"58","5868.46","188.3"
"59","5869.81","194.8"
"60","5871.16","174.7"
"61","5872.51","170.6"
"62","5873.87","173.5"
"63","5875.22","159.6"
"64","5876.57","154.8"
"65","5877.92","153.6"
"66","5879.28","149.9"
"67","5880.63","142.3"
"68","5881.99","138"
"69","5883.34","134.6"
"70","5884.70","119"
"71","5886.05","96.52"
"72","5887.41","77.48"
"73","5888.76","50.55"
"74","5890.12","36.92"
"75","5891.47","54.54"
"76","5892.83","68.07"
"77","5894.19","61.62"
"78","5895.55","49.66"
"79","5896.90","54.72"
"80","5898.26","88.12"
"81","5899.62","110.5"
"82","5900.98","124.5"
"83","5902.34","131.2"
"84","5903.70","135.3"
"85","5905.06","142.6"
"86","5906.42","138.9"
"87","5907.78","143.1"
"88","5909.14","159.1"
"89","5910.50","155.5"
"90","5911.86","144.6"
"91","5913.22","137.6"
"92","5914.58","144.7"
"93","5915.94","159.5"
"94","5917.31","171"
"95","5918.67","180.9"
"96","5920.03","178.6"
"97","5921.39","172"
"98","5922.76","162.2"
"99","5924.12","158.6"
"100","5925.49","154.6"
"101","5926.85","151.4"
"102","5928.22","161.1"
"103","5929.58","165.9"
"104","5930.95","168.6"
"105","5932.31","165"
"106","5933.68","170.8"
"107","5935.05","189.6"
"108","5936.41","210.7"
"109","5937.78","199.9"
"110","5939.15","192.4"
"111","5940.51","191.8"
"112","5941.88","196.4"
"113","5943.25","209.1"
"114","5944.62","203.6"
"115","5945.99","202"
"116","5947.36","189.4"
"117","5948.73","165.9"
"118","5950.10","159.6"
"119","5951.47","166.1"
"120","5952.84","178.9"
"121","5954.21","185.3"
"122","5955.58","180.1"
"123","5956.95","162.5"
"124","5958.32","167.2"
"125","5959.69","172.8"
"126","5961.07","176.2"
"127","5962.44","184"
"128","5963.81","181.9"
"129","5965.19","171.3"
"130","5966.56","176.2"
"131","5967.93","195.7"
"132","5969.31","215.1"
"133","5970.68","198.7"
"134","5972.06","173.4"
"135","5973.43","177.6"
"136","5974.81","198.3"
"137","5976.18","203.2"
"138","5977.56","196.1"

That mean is 235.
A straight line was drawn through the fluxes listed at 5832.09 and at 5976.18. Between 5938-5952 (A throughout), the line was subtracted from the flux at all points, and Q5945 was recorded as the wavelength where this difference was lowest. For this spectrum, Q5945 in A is 5950.10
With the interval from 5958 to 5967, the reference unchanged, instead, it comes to 5958.32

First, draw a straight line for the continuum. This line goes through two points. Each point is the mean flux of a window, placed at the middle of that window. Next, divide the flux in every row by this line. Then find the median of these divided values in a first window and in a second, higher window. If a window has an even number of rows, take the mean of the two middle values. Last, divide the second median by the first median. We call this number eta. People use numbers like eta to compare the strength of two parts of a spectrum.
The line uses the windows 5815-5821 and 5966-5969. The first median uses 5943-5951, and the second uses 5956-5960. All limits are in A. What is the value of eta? 0.86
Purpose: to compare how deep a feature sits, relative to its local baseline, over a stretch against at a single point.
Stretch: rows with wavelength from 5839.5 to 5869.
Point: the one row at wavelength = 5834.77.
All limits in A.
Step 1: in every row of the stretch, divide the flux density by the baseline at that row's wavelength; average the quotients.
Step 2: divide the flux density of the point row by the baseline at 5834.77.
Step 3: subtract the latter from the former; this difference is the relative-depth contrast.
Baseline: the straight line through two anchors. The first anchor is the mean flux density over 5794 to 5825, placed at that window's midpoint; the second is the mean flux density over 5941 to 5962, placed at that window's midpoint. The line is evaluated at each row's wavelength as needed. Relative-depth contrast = -0.10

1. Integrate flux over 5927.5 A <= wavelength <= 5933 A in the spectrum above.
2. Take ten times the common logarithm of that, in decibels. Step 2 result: 29.6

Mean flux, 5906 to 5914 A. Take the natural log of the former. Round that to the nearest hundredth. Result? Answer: 4.99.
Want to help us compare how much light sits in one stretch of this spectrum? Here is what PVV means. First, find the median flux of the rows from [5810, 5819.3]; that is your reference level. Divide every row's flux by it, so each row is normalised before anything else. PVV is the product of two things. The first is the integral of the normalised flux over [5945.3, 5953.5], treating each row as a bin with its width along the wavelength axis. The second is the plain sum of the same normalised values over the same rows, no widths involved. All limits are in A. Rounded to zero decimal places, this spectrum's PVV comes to 33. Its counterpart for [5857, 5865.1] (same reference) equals 40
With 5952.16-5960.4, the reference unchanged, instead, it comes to 32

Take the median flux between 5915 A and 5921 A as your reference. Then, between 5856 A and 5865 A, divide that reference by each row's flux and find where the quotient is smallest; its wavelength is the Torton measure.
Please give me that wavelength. 5860.36 A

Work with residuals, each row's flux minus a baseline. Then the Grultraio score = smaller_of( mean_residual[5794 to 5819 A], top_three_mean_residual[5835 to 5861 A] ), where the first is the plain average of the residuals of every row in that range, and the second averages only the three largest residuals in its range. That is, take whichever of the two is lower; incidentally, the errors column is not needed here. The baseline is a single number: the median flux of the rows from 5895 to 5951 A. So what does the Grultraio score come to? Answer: 74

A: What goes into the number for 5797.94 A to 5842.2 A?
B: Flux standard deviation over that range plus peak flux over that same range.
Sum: 324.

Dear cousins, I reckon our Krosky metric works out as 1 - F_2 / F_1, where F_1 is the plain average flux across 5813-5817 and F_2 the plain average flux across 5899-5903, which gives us 0.4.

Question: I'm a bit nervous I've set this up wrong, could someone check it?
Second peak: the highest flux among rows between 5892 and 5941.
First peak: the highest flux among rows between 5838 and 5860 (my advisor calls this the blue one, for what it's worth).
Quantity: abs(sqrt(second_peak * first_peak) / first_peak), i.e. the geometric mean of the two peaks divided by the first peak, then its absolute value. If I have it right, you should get 0.93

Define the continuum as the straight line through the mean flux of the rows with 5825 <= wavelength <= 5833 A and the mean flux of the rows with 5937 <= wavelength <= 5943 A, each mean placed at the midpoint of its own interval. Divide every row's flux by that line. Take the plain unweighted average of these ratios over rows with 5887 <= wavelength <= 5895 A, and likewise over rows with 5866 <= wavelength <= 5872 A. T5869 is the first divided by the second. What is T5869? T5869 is 0.33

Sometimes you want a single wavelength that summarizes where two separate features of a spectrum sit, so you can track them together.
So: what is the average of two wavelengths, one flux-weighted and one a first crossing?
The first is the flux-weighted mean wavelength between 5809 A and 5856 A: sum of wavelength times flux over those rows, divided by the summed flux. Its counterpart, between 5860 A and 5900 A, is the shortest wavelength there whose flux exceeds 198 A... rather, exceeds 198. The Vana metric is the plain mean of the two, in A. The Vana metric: 5845.9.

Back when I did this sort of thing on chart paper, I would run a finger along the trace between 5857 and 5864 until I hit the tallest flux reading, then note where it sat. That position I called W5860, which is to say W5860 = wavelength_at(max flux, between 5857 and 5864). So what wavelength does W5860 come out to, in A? 5860.36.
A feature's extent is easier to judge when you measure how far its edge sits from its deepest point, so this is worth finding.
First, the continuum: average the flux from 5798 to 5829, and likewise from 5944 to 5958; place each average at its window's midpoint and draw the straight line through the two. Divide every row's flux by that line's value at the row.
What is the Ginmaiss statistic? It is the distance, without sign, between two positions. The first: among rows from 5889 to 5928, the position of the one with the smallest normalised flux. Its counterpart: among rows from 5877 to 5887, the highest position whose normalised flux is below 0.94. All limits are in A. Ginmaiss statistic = 4.1 A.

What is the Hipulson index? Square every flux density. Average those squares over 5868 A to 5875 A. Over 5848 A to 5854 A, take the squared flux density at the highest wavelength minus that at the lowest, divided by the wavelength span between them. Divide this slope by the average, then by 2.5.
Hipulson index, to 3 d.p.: -0.026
